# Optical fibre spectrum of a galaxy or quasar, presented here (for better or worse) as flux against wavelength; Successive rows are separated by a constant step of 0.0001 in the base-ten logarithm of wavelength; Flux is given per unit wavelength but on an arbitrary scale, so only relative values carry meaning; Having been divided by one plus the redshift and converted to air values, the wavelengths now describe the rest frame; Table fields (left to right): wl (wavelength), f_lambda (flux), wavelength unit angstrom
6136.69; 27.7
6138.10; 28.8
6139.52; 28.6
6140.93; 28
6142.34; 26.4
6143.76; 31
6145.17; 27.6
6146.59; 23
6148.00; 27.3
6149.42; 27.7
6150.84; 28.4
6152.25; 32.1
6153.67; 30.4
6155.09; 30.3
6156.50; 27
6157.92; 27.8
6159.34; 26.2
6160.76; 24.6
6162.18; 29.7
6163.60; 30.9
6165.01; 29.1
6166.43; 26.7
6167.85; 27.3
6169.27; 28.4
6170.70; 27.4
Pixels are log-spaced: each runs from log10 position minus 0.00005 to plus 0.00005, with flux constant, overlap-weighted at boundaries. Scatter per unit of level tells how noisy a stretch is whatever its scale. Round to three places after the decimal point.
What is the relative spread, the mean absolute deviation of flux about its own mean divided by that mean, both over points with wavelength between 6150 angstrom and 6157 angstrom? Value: 0.052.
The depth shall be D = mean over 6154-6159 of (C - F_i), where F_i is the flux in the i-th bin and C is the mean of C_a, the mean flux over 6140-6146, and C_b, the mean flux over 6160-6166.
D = 0.0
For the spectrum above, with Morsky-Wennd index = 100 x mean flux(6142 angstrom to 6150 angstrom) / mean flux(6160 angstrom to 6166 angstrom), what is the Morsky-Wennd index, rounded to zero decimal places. 95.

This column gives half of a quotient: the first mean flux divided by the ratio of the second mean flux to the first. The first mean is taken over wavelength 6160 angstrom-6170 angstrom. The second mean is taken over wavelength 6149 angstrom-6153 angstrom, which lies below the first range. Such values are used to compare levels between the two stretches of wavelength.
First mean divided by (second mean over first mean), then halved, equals 13.4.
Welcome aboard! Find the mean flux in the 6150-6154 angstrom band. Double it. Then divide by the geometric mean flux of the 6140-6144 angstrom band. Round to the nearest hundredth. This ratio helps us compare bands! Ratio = 2.13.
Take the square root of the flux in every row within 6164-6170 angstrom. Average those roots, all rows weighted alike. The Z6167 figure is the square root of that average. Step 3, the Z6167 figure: 2.30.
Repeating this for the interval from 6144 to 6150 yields 2.27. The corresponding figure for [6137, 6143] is 2.30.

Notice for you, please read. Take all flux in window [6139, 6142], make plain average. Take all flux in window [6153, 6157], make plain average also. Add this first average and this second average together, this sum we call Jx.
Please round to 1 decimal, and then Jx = 57.5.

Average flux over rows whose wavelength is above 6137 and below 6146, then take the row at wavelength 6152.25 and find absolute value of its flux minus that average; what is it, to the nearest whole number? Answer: 4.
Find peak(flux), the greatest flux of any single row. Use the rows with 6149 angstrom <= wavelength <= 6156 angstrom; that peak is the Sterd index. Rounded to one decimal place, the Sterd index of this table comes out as 32.1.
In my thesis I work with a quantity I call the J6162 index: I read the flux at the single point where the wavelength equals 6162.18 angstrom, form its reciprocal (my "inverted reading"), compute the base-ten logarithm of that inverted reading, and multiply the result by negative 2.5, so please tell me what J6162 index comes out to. 3.68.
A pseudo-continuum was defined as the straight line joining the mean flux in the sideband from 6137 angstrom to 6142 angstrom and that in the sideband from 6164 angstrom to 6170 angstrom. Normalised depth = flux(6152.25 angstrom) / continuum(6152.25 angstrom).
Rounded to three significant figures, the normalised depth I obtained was 1.14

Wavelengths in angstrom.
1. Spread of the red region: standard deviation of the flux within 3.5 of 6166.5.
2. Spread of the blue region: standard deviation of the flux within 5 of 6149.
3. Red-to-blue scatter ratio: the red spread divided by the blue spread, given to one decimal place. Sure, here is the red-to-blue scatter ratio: 0.6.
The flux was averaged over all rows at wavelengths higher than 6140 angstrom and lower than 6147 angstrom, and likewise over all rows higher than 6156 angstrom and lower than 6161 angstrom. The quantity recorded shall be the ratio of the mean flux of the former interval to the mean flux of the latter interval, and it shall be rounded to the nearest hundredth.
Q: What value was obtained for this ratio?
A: 1.03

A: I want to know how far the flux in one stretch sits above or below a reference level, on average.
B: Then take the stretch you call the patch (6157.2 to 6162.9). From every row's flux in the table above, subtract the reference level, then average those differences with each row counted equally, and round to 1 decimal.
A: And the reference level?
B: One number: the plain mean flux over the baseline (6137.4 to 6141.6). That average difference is -1.4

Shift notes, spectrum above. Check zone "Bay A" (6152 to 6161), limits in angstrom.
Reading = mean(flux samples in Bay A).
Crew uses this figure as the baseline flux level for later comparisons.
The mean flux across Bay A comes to 28.3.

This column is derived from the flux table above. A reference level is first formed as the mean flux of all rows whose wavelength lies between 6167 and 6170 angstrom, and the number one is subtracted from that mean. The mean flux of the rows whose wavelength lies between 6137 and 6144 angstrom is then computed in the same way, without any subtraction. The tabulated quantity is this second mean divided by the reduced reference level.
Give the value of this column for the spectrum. 1.06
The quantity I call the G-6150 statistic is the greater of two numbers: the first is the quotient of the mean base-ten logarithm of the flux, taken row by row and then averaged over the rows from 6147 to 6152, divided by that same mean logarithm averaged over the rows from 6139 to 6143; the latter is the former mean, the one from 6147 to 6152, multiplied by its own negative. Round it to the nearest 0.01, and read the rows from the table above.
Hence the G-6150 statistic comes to 1.00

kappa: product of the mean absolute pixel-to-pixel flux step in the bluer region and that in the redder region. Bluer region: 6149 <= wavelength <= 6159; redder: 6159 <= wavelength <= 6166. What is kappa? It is 4.2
